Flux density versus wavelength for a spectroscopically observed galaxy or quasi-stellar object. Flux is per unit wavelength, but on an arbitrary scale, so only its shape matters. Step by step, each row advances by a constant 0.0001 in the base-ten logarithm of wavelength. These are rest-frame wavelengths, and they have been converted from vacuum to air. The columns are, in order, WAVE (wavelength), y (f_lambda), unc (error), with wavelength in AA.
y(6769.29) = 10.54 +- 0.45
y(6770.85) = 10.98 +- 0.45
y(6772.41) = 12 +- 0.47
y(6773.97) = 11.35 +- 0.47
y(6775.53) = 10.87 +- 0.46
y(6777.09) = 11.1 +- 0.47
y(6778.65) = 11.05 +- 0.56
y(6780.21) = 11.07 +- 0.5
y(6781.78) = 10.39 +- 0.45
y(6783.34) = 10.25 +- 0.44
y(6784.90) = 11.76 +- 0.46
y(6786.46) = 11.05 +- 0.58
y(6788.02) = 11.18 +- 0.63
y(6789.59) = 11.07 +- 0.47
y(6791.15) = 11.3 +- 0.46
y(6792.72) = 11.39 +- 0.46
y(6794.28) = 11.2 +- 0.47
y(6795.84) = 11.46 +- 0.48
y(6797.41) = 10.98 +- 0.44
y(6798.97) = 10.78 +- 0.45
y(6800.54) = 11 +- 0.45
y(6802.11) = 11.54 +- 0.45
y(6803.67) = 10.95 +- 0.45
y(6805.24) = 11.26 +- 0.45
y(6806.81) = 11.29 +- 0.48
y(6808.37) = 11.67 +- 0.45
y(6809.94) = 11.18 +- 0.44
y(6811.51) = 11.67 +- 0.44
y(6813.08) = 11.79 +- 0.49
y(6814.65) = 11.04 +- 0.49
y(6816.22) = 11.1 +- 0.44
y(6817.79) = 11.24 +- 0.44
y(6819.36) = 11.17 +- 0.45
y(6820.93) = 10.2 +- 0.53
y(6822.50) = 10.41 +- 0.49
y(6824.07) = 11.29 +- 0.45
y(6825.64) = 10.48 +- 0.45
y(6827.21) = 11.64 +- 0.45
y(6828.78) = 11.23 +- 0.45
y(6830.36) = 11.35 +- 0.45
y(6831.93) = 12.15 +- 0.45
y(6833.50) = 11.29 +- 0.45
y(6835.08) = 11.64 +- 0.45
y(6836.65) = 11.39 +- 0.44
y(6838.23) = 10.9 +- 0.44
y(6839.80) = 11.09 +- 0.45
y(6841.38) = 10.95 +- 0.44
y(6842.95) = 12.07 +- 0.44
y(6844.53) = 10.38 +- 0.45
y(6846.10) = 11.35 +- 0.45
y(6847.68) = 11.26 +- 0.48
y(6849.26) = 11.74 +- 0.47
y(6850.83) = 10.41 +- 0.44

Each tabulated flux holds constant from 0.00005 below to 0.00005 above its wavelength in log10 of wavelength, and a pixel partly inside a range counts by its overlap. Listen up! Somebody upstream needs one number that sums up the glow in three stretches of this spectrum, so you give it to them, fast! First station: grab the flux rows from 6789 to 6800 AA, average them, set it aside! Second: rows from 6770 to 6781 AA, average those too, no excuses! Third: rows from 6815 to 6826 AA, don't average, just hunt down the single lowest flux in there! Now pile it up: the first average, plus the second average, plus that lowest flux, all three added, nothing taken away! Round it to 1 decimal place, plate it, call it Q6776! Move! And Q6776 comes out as 32.6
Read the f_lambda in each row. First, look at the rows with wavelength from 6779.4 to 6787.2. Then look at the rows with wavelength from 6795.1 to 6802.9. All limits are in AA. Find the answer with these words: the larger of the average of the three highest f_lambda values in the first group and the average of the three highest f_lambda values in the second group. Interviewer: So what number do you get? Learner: 11.3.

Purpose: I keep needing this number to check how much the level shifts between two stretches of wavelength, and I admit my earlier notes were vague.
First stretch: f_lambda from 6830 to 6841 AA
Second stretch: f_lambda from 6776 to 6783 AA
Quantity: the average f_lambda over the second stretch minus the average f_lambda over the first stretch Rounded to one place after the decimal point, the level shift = -0.5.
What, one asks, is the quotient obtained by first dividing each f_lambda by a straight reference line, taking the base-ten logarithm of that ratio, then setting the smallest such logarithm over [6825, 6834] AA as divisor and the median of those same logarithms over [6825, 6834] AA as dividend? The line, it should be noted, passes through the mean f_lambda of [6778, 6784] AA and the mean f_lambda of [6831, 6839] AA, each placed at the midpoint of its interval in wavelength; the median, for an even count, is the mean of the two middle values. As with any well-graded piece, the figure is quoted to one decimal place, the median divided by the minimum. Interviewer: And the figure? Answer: 0.1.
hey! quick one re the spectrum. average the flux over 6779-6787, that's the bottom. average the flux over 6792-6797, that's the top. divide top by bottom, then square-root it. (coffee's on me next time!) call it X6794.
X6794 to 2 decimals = 1.02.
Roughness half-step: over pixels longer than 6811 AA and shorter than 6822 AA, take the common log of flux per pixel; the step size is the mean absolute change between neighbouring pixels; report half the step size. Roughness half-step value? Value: 0.0069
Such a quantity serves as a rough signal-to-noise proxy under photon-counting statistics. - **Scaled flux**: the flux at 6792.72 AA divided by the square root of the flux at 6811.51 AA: 3.33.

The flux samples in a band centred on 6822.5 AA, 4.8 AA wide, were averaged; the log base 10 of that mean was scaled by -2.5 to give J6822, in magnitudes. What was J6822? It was -2.57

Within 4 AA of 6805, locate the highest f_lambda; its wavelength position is 6808.37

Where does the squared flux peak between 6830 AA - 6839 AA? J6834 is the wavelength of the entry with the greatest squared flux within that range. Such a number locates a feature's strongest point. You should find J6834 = 6831.93 AA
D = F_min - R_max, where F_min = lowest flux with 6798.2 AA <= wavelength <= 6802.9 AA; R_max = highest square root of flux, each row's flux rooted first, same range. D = 7.4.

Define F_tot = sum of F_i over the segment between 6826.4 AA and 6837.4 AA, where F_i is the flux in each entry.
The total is 80.7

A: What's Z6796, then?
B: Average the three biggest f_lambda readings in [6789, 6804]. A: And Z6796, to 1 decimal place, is 11.5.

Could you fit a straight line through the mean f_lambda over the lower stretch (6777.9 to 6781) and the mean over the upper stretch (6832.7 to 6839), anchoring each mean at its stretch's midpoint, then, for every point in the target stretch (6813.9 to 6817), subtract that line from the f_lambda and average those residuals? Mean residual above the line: -0.1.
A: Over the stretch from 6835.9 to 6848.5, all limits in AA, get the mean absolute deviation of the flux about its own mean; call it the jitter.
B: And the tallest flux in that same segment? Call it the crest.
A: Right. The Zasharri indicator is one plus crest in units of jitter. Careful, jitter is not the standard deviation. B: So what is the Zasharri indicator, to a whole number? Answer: 36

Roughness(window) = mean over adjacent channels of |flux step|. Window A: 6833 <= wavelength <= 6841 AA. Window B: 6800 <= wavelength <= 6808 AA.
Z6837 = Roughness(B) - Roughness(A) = 0.0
